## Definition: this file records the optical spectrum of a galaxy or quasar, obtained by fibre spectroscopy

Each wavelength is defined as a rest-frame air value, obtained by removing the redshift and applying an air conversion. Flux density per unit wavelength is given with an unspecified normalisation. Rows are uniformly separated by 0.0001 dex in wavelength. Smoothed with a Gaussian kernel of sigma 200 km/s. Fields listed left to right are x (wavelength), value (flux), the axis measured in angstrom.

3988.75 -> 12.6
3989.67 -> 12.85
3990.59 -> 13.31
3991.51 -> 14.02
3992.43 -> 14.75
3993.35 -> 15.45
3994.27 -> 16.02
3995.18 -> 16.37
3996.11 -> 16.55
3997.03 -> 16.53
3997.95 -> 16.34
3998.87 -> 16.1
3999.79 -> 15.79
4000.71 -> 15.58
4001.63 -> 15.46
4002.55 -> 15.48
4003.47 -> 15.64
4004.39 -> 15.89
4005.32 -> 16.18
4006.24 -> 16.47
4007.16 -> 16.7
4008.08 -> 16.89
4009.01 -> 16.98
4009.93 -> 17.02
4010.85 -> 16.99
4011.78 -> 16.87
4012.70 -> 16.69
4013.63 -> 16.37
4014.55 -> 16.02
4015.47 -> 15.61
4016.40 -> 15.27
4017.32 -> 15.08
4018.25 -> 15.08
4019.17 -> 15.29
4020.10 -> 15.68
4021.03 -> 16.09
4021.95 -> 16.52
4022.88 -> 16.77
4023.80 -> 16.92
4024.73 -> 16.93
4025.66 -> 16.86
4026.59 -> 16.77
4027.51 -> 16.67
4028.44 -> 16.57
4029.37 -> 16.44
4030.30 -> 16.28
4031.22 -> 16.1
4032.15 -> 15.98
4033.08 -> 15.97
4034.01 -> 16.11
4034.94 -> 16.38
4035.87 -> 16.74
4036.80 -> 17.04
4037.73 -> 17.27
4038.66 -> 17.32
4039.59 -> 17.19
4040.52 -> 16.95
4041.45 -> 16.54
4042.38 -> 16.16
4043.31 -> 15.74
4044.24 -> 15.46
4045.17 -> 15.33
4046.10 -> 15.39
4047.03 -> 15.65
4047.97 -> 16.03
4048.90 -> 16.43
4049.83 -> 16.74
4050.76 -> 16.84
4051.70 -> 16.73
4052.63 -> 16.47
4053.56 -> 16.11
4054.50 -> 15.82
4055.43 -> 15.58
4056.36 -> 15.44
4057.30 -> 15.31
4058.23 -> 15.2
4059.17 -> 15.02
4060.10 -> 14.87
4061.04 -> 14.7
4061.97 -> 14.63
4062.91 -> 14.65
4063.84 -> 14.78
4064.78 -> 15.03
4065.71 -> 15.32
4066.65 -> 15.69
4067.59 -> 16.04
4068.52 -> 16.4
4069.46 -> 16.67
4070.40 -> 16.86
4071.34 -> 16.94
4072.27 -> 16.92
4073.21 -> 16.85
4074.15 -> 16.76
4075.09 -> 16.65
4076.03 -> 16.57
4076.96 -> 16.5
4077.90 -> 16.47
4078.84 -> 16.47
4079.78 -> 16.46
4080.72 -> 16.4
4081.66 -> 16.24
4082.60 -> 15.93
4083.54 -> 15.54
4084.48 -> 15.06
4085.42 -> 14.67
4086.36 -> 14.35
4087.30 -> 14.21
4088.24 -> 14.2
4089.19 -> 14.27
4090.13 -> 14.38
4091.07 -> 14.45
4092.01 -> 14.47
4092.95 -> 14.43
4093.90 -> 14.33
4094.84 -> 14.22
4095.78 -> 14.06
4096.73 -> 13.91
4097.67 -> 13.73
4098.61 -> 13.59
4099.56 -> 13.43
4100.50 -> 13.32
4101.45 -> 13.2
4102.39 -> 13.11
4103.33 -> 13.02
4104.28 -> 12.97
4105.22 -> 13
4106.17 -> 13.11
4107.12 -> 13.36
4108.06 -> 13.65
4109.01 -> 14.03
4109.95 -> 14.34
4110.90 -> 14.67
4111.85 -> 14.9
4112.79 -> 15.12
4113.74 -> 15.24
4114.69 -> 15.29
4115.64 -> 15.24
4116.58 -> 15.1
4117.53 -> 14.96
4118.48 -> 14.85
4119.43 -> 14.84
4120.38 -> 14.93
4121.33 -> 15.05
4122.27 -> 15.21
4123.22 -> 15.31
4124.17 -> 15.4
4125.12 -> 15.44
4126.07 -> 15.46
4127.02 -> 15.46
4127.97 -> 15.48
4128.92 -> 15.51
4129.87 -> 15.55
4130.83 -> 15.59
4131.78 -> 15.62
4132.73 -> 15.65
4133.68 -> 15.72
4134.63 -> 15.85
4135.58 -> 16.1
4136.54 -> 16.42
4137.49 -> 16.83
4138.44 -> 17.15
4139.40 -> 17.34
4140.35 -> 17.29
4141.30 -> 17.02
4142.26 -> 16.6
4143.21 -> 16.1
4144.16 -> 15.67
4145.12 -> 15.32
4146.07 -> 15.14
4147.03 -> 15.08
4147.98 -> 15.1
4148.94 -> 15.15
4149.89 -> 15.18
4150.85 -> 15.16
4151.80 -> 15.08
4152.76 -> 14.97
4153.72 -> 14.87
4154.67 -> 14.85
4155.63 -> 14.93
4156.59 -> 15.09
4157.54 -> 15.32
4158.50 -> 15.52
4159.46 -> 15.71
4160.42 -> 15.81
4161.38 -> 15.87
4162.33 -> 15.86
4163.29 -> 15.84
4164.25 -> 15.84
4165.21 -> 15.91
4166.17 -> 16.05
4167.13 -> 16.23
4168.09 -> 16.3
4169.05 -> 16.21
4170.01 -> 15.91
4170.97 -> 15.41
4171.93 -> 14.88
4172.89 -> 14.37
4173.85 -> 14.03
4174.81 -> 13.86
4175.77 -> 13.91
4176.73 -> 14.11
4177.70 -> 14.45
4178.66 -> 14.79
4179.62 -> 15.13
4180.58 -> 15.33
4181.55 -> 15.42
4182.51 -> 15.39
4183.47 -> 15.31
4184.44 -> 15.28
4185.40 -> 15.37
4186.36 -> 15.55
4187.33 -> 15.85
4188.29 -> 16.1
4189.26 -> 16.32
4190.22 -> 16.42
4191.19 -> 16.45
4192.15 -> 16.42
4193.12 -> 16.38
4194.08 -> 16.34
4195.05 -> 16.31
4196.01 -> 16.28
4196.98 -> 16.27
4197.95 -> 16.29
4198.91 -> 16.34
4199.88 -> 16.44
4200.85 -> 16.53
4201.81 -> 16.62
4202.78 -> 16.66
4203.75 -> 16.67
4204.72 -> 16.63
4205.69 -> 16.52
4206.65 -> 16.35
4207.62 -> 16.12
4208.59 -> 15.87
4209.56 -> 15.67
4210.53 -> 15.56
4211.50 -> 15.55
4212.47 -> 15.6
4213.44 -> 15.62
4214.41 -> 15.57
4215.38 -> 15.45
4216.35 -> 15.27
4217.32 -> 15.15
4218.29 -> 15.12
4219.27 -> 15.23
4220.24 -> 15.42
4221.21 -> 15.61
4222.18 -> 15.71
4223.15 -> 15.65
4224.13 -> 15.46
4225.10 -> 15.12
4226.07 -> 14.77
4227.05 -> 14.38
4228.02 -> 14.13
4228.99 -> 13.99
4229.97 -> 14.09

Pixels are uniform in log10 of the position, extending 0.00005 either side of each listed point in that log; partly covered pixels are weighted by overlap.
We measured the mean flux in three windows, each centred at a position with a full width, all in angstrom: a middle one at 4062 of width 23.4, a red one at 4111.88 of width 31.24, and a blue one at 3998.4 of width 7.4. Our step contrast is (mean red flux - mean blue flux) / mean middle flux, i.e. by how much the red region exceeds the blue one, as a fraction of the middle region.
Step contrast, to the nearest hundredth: -0.11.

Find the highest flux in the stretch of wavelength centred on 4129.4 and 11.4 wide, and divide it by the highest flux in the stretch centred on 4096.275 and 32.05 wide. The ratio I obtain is 0.97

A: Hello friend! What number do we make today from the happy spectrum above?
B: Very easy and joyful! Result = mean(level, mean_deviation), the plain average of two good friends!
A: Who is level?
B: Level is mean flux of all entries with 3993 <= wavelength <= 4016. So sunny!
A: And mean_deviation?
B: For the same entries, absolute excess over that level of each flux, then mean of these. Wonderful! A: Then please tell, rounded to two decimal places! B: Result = 8.35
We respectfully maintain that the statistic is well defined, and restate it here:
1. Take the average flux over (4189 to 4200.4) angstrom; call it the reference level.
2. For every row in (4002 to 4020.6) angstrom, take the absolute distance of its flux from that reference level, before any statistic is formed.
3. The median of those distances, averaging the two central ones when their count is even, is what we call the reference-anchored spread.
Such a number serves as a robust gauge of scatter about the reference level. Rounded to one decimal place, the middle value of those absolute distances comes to 0.6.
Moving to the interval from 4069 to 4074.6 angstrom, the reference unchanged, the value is 0.5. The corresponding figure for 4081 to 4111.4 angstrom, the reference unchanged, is 2.2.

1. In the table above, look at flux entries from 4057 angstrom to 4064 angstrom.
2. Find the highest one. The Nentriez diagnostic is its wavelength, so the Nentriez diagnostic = 4057.30 angstrom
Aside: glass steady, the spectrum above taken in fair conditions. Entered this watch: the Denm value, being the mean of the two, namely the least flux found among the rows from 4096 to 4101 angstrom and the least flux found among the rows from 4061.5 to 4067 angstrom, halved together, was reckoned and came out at 14.0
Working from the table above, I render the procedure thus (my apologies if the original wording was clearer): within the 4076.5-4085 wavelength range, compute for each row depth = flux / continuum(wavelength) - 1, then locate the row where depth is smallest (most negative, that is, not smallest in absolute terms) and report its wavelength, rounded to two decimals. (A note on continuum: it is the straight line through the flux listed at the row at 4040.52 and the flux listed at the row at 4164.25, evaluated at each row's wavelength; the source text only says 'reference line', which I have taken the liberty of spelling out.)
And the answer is 4084.48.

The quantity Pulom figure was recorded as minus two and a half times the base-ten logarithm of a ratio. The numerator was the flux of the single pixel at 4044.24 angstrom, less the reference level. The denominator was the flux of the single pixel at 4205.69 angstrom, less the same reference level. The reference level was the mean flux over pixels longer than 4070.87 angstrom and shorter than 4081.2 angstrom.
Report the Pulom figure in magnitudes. -2.5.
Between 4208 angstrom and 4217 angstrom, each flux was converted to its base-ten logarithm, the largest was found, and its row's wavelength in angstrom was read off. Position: 4208.59 angstrom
